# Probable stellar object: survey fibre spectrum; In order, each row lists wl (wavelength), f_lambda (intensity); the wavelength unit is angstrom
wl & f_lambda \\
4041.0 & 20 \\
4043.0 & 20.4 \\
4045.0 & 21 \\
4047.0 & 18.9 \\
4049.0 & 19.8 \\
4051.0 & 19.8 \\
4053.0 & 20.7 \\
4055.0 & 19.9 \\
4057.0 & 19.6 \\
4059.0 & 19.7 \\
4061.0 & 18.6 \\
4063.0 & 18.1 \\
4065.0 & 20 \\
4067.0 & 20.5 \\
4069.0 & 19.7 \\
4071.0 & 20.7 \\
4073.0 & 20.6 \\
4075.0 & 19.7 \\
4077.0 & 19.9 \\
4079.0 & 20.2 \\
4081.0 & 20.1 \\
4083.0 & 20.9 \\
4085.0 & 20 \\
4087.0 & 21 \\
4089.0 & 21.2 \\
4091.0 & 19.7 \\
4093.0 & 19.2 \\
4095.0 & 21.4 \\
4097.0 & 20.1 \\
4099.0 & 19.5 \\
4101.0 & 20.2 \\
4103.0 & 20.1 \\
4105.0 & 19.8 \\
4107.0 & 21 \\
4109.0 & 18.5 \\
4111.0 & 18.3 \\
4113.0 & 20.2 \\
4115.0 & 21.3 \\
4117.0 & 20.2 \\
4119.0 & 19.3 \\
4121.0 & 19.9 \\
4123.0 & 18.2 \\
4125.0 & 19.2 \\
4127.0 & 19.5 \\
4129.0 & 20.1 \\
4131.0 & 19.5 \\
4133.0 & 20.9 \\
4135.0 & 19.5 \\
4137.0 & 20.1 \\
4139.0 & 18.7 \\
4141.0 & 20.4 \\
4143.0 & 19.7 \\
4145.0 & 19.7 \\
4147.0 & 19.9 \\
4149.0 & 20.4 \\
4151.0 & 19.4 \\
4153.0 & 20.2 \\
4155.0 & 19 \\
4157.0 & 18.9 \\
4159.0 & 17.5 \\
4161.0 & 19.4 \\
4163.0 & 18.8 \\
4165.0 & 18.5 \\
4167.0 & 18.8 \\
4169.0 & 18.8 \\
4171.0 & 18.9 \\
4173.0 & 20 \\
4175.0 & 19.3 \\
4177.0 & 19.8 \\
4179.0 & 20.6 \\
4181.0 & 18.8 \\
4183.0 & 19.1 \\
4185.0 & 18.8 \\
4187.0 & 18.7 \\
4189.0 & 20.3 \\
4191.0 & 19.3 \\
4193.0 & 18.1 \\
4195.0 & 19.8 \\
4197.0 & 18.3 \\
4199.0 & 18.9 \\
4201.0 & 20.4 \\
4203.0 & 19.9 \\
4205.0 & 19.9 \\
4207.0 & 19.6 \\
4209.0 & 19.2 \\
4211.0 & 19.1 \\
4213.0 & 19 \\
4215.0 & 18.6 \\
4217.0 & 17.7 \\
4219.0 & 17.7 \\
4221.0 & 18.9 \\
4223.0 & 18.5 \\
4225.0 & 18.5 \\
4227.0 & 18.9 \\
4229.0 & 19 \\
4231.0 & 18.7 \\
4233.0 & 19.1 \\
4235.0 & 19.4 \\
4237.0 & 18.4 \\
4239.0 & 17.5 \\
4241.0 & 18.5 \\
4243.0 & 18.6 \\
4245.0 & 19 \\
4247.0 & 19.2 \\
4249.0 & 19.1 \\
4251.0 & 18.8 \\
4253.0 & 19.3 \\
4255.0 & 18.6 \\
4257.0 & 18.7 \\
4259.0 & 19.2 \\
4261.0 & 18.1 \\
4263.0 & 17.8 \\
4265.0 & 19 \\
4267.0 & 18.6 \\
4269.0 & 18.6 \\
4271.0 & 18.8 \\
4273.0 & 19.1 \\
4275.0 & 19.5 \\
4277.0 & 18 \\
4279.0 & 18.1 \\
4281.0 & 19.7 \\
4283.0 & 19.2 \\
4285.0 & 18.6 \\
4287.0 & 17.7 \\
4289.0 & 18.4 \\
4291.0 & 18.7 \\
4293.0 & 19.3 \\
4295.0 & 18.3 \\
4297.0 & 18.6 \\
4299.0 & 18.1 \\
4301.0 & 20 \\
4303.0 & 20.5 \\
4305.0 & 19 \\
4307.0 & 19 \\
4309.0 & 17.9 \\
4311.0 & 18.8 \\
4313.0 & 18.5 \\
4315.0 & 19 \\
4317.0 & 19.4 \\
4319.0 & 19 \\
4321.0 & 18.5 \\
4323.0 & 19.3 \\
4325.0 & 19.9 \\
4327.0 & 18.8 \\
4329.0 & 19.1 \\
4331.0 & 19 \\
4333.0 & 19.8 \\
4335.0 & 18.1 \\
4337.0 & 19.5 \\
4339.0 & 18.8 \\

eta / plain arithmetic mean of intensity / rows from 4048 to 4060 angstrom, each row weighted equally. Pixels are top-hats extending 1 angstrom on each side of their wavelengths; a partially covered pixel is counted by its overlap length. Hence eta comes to 19.9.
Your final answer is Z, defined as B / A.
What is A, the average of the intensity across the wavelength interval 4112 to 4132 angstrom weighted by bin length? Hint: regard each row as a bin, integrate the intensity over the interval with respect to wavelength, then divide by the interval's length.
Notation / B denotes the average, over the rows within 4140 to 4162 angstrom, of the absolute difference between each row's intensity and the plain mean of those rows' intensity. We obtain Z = 0.0304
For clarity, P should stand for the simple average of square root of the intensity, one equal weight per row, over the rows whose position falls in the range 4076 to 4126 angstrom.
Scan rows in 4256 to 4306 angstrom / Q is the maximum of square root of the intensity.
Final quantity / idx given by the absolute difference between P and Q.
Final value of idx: 0.06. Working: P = 4.47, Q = 4.53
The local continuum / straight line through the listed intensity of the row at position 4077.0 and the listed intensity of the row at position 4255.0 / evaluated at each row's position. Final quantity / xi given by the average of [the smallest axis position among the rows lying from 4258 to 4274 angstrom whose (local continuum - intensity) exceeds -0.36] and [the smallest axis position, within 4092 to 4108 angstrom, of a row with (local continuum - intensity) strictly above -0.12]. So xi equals 4177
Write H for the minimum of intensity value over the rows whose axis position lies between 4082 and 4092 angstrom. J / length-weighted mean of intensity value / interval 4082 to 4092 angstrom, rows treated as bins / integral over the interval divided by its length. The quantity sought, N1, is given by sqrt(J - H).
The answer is 0.93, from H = 19.7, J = 20.6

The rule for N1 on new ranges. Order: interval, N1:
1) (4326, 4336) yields 0.93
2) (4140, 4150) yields 0.57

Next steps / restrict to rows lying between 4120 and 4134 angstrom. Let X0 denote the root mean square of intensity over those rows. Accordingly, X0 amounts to 19.6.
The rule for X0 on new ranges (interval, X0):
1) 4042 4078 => 19.9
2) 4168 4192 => 19.4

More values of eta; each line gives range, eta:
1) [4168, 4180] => 19.6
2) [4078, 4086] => 20.3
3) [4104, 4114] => 19.6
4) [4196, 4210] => 19.5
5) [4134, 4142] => 19.7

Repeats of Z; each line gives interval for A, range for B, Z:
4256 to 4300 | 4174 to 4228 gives 0.0318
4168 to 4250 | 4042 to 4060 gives 0.0253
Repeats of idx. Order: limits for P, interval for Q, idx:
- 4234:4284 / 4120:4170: 0.24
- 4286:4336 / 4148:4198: 0.19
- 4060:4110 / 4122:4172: 0.10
